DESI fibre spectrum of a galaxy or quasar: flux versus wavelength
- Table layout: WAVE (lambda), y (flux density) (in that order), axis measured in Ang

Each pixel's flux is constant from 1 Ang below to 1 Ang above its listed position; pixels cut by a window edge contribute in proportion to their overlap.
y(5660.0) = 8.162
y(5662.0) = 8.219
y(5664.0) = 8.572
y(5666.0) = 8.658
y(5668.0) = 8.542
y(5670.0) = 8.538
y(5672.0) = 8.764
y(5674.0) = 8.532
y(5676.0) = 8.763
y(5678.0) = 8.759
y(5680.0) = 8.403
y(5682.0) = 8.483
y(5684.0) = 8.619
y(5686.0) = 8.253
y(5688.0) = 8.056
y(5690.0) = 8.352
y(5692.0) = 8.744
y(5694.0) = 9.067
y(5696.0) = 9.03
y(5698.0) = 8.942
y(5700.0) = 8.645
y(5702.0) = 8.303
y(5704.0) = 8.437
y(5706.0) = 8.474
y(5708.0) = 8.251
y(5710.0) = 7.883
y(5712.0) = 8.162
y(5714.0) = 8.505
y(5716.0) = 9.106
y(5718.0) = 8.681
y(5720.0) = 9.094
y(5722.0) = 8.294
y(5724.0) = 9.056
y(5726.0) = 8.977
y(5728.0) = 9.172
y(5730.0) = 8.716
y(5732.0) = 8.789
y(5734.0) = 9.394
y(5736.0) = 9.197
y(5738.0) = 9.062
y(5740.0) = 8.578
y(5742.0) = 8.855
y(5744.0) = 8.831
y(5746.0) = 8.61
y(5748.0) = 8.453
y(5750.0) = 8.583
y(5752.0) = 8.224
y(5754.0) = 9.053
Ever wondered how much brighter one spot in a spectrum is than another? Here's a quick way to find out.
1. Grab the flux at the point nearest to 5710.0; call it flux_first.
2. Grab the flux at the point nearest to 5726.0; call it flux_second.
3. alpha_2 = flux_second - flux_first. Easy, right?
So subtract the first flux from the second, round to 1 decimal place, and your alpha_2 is 1.1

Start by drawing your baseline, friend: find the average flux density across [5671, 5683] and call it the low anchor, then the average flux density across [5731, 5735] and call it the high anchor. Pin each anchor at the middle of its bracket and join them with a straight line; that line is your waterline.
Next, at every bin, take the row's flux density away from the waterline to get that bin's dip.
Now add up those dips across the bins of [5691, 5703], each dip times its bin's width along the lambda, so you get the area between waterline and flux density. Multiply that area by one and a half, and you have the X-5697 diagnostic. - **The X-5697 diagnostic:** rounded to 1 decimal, 0.0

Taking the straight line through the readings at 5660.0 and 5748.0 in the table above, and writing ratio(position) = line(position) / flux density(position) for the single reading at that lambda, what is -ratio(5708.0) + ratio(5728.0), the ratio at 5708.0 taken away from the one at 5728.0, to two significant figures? -0.094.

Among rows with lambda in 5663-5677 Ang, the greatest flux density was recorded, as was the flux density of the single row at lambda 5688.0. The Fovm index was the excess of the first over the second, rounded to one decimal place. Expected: 0.7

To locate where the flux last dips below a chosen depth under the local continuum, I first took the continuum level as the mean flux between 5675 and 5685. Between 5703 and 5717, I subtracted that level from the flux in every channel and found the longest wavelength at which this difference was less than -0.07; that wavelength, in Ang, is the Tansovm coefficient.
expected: 5714.0 Ang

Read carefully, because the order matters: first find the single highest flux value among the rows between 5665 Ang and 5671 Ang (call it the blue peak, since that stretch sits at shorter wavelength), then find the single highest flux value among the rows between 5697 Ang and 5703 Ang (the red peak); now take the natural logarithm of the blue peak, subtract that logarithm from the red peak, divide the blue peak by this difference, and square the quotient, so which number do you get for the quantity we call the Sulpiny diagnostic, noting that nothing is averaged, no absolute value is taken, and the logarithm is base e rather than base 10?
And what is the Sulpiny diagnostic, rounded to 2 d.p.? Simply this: 1.63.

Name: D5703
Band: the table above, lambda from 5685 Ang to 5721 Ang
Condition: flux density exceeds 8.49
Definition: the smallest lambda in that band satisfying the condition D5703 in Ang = 5692.0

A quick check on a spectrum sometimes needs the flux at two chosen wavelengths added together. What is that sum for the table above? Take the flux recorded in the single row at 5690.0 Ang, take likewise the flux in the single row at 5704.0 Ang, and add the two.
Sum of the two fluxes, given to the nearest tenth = 16.8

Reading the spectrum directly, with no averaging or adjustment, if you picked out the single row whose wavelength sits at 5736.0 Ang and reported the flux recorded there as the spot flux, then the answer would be 9.197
